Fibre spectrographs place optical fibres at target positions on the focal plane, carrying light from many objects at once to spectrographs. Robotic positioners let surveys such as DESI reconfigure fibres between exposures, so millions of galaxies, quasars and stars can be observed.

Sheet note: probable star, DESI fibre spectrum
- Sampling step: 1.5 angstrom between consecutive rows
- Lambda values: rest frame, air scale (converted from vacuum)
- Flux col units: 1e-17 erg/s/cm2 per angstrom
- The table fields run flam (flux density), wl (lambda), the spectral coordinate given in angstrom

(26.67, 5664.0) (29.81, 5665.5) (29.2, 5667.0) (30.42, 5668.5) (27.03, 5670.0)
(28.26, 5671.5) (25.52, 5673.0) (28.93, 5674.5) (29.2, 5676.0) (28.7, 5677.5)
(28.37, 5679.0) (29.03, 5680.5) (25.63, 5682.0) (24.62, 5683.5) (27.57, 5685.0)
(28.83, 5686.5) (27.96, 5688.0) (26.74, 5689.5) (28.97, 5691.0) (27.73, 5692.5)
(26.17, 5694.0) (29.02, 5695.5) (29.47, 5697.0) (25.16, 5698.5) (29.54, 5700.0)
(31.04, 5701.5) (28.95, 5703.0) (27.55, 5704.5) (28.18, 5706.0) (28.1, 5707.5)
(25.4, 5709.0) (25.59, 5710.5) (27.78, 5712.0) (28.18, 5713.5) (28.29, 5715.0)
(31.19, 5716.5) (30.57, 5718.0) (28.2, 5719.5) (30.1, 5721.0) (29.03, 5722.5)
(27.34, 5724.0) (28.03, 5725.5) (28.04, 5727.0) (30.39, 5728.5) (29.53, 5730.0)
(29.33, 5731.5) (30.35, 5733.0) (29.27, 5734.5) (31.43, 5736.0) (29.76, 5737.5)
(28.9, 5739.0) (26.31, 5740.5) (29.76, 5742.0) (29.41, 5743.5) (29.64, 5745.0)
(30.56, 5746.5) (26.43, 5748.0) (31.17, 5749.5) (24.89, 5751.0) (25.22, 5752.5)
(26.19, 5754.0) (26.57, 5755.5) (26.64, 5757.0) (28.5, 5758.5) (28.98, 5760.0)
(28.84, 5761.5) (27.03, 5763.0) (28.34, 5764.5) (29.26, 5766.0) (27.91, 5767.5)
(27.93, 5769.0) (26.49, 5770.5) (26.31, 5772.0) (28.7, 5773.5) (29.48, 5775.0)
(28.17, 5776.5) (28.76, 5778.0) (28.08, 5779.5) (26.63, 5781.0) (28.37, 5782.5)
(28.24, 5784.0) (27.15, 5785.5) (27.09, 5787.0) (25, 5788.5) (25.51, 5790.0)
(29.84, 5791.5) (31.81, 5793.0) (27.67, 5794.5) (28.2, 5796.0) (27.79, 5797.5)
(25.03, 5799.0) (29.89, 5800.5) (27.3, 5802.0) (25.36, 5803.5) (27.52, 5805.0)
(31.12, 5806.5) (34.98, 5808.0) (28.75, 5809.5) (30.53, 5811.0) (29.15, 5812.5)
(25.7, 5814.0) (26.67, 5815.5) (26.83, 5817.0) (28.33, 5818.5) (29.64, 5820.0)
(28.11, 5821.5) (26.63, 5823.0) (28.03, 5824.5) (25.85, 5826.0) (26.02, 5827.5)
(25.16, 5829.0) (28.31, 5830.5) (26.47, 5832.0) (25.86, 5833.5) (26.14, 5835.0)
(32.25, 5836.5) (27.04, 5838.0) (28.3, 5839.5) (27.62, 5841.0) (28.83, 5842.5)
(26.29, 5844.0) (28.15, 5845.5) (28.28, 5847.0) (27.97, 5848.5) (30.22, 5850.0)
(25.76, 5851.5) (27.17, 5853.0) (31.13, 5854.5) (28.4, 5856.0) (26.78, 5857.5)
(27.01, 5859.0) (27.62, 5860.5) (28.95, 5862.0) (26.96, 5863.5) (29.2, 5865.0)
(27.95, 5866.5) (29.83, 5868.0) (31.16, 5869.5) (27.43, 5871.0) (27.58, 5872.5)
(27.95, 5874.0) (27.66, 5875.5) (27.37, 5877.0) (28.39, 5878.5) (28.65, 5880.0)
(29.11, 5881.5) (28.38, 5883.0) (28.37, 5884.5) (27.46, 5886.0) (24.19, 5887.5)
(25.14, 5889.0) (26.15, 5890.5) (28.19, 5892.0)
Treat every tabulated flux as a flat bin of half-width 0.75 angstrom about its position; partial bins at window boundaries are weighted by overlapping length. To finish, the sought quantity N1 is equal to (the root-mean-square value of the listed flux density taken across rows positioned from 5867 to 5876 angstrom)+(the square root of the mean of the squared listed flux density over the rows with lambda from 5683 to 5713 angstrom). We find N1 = 56.4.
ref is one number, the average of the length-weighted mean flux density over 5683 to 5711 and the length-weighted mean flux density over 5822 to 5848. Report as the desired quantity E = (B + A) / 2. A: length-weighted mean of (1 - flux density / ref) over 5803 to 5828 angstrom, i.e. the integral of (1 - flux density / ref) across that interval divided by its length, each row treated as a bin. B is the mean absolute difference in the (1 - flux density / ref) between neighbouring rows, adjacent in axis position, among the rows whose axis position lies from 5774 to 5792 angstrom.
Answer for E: 0.011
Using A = -0.024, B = 0.046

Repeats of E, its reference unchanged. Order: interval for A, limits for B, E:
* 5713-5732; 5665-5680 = 0.000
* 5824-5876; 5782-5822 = 0.033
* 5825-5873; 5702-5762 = 0.021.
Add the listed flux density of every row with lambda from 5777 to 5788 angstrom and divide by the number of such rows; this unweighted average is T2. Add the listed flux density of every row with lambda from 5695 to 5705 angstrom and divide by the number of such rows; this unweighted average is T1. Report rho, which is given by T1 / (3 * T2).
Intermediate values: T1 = 28.7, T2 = 27.8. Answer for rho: 0.344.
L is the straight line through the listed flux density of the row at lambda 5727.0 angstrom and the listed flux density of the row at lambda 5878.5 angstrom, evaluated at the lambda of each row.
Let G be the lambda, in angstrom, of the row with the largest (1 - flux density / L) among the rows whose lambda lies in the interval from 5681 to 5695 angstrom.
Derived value 5683.5 angstrom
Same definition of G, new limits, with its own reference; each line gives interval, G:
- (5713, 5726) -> 5724.0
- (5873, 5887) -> 5877.0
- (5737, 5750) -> 5740.5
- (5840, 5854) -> 5851.5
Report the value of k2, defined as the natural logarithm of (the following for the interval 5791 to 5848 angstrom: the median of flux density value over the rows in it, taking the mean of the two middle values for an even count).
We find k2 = 3.33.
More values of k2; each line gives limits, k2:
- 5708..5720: 3.34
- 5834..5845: 3.32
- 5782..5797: 3.33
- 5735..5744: 3.39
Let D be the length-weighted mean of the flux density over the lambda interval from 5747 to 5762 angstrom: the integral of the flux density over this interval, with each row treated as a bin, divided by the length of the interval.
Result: 27.4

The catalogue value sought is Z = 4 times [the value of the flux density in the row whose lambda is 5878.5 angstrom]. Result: 114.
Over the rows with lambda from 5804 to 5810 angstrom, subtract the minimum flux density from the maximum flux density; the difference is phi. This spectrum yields 7.5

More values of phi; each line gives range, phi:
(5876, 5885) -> 1.7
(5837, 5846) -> 2.5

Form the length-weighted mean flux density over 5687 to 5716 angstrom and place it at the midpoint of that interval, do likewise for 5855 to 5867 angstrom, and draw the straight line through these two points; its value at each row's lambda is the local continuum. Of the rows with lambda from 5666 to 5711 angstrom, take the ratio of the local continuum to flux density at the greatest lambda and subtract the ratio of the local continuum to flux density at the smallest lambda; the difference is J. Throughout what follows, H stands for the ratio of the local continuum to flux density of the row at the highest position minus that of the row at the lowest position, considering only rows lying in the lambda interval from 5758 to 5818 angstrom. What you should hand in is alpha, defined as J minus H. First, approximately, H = 0.06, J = 0.13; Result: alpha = 0.07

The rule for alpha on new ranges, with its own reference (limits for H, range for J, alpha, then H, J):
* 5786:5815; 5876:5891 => -0.01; 0.06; 0.05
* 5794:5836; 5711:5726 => -0.07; 0.06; -0.01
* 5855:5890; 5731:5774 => -0.11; 0.13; 0.02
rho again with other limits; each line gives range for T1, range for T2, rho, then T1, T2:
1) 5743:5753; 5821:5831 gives 0.350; 28.2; 26.9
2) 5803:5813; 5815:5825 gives 0.356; 29.6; 27.7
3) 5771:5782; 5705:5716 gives 0.341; 28.0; 27.4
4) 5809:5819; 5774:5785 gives 0.330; 28.0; 28.2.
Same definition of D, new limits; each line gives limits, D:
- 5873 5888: 27.8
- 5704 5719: 28.1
